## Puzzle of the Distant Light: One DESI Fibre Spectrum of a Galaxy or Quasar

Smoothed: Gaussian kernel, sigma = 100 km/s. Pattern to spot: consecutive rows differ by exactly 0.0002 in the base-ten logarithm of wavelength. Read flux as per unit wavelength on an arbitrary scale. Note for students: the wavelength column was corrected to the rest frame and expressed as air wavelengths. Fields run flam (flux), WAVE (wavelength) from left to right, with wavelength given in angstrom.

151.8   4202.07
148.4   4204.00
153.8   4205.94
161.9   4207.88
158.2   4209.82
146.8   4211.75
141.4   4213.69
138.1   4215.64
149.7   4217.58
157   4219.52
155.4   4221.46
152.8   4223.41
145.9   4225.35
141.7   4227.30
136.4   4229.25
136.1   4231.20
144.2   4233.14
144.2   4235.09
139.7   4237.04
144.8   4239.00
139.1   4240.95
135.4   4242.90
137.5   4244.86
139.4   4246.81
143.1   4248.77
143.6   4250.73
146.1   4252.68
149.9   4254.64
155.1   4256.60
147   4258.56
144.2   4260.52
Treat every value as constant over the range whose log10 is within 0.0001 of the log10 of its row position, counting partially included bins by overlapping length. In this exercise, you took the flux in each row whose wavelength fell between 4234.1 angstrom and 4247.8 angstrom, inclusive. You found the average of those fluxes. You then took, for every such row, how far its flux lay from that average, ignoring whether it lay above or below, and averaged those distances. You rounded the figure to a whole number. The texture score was 3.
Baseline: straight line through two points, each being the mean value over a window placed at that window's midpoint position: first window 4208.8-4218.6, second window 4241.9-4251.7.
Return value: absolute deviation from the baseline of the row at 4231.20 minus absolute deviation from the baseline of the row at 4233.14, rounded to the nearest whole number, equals 6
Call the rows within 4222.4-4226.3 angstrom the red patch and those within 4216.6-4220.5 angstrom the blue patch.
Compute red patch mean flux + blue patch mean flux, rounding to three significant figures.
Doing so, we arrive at 303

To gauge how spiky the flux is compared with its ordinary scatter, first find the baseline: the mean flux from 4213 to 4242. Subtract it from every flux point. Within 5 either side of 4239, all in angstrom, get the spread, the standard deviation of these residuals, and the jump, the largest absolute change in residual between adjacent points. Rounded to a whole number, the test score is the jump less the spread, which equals 2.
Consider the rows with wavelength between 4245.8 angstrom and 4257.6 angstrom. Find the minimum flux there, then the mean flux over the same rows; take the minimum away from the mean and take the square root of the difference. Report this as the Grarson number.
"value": 2.6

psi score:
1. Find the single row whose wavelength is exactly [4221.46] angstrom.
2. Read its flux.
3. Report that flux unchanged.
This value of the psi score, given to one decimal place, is 155.4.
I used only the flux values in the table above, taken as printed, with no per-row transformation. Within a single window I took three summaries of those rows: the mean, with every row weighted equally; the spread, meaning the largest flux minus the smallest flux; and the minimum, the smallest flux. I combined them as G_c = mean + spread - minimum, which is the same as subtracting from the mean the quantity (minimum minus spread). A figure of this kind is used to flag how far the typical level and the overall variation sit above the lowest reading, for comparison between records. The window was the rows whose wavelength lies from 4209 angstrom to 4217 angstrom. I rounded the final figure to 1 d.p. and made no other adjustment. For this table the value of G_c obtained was 28.1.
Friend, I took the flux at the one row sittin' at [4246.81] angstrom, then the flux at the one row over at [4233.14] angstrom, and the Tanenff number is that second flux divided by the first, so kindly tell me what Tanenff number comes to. 1.03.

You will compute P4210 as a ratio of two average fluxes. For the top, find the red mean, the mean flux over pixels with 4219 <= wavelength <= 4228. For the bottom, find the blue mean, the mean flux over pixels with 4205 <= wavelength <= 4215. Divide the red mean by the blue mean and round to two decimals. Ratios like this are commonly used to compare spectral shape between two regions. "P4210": 0.99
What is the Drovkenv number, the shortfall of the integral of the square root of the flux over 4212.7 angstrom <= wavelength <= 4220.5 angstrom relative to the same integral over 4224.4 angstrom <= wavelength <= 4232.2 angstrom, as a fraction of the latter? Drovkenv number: -0.02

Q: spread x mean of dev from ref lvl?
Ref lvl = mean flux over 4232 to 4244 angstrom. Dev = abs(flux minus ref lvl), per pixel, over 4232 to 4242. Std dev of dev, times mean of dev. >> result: 2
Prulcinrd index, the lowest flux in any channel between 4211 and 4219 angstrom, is 138.1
